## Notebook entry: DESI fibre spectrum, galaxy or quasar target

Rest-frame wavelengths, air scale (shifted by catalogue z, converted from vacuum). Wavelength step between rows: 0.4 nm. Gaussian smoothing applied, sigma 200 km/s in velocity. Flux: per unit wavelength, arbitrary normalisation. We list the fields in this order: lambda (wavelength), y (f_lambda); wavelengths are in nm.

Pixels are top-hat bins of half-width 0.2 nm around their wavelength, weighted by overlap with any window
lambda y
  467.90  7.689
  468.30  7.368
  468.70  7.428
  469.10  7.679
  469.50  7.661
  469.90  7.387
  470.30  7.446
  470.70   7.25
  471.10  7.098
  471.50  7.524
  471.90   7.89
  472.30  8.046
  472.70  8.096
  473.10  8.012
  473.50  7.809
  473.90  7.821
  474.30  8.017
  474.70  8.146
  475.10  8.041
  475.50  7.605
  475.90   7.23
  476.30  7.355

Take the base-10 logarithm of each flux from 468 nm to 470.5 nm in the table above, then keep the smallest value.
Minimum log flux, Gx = 0.87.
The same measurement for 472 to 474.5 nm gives 0.89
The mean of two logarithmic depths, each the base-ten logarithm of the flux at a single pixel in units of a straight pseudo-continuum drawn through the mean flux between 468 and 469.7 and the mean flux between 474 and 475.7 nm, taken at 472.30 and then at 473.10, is 0.013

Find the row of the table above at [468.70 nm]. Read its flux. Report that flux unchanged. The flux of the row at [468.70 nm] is 7.428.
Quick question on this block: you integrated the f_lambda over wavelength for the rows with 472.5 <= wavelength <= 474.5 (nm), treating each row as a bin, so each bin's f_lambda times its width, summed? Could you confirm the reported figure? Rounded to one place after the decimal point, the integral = 15.9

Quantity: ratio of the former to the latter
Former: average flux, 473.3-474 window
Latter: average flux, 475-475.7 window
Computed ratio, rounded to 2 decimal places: 1.00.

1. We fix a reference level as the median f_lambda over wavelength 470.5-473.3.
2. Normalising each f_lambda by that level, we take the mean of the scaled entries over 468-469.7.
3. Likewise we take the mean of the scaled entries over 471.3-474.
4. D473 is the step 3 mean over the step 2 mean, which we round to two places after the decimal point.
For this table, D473 1.05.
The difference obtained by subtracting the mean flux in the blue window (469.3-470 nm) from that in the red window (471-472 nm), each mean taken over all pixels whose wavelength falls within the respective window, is 0.0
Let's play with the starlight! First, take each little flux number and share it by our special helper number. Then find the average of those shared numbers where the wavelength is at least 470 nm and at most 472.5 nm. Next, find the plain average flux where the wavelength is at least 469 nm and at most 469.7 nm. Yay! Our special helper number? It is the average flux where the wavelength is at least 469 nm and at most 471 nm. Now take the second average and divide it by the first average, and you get 7.6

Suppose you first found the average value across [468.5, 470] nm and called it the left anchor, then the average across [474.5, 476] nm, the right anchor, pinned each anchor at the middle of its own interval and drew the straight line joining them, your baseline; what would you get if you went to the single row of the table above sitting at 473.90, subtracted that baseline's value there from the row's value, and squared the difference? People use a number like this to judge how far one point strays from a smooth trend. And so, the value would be 0.01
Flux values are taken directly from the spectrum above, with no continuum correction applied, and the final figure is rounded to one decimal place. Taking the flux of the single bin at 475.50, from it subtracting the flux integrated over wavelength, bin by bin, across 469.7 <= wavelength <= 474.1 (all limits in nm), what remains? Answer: -26.1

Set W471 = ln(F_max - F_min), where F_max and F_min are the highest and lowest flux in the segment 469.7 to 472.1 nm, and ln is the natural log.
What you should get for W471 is -0.2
